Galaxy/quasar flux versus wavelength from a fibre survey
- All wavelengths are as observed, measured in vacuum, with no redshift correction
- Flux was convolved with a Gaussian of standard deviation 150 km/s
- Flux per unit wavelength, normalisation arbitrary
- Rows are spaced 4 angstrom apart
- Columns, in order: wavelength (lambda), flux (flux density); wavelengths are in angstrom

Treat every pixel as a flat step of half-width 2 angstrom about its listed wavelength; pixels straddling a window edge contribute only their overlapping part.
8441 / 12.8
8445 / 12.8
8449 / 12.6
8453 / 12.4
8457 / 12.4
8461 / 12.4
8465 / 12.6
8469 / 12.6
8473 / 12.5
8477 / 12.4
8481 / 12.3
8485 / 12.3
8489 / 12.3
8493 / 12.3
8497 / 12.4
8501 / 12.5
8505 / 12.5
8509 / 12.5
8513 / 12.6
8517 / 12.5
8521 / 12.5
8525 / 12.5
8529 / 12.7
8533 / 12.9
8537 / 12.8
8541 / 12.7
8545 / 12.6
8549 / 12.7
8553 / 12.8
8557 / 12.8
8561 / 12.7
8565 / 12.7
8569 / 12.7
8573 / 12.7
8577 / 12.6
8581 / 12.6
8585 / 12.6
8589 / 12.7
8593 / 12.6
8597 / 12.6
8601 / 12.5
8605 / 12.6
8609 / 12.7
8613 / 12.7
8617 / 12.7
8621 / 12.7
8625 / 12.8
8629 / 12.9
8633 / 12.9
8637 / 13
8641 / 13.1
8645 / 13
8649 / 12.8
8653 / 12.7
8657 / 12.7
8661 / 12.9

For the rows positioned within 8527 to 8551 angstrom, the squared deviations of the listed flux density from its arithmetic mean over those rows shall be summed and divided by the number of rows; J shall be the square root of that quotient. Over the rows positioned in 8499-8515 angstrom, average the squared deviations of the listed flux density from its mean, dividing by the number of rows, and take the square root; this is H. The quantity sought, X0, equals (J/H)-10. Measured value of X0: -7.8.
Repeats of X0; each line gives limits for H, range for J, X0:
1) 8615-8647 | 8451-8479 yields -9.4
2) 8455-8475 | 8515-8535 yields -8.2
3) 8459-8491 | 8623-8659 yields -8.9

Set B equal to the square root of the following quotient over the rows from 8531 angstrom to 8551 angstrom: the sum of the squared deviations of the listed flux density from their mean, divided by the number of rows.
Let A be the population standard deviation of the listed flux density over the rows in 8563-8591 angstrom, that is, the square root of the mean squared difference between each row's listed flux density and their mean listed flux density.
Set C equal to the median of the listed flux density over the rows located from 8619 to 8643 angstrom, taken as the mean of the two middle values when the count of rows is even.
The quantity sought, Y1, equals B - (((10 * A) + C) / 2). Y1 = -6.6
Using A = 0.049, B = 0.10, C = 12.9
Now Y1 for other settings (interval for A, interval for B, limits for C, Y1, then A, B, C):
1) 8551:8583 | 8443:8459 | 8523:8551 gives -6.5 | 0.071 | 0.17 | 12.7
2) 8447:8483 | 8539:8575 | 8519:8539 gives -6.8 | 0.105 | 0.06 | 12.7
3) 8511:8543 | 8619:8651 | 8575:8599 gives -6.9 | 0.141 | 0.12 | 12.6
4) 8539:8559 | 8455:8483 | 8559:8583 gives -6.6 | 0.075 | 0.10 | 12.7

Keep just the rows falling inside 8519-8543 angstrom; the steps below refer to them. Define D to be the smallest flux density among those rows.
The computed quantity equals 12.5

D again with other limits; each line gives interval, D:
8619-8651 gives 12.7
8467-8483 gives 12.3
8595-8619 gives 12.5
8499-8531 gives 12.5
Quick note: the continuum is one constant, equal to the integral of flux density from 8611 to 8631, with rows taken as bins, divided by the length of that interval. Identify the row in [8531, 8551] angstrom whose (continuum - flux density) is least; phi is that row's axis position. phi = 8533 angstrom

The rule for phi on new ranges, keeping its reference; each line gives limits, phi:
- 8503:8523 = 8513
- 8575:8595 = 8589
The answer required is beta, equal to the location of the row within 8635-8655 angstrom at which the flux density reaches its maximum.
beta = 8641 angstrom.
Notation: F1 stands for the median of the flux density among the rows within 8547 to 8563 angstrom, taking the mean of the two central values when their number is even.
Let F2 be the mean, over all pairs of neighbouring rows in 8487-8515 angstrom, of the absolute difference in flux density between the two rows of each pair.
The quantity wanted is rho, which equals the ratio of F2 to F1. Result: 0.004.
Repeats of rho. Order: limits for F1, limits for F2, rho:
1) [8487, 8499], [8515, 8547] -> 0.008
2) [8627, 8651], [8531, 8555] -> 0.008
